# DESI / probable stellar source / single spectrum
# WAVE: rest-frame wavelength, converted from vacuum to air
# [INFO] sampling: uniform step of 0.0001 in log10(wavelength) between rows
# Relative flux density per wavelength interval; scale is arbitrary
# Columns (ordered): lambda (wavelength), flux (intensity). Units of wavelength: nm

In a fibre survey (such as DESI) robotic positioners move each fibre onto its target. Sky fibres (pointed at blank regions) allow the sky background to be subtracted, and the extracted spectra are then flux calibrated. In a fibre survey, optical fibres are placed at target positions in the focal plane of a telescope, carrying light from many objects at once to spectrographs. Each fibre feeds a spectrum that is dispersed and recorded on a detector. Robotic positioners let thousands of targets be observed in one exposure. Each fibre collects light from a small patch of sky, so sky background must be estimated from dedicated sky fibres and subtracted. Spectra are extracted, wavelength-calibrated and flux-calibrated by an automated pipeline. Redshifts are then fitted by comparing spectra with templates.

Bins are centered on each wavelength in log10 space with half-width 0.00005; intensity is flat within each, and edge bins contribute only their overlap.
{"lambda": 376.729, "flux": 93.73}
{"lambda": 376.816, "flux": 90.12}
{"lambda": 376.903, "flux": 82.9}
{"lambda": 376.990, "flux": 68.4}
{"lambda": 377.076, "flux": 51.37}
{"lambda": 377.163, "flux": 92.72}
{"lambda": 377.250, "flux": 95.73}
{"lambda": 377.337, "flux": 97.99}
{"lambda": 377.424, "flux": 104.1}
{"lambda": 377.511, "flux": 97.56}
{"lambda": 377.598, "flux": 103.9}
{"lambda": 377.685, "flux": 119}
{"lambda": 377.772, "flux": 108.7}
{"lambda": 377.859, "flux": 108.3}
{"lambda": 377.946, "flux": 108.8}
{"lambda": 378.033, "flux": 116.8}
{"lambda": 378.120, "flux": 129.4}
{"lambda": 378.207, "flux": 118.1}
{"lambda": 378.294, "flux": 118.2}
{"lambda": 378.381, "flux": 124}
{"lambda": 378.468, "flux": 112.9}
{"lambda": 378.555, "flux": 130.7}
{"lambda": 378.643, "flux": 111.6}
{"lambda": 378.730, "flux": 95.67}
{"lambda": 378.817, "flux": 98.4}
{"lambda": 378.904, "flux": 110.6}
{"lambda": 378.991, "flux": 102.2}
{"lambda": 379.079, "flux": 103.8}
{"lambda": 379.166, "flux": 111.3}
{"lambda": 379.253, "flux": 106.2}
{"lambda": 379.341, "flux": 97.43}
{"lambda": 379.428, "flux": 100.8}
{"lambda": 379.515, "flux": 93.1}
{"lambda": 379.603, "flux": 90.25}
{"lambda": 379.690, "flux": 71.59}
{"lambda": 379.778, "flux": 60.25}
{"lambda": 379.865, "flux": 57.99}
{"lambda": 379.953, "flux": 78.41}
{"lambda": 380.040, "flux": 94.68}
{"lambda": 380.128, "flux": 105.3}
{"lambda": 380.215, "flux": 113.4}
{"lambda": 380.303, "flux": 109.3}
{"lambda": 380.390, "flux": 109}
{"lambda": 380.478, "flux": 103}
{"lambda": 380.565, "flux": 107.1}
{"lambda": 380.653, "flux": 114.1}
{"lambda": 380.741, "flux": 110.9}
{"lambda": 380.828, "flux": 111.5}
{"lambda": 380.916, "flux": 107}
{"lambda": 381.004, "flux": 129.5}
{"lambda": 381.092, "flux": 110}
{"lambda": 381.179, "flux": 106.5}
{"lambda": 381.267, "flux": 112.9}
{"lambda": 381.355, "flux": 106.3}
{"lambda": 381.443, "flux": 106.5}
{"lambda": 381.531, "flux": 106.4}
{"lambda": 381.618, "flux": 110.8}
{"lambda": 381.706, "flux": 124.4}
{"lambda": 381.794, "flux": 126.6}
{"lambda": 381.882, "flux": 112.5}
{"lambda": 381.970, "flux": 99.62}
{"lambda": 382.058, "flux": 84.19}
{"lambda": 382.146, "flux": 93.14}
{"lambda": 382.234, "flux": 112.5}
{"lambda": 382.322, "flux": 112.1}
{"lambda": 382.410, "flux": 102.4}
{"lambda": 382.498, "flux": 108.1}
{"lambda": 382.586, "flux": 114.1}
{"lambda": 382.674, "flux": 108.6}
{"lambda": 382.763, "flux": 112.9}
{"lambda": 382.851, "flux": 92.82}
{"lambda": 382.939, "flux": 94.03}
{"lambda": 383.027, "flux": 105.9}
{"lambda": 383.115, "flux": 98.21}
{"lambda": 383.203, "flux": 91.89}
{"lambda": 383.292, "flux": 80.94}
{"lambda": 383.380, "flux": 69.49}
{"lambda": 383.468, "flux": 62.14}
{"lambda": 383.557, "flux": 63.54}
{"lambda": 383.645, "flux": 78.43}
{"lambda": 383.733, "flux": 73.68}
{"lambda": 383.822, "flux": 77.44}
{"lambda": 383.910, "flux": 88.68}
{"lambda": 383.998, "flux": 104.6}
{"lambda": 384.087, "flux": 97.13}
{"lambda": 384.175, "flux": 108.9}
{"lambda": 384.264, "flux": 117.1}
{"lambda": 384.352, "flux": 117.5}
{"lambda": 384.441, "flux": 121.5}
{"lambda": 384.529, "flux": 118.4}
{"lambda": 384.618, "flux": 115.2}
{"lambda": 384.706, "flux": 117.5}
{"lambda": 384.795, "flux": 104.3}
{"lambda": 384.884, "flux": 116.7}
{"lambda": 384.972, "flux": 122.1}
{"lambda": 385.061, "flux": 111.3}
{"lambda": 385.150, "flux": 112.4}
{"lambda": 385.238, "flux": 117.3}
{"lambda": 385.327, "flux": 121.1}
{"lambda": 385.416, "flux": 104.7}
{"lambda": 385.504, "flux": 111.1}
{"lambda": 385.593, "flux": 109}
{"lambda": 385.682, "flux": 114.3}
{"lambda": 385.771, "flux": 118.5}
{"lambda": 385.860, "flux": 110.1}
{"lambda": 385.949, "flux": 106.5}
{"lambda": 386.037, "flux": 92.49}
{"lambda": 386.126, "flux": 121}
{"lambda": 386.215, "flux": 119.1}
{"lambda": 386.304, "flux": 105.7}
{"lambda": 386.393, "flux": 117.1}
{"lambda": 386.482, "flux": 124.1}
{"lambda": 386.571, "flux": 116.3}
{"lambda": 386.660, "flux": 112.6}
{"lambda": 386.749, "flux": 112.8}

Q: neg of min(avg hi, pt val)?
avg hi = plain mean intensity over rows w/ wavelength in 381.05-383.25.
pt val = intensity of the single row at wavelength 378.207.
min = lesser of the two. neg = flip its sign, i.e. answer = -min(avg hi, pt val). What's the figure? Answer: -106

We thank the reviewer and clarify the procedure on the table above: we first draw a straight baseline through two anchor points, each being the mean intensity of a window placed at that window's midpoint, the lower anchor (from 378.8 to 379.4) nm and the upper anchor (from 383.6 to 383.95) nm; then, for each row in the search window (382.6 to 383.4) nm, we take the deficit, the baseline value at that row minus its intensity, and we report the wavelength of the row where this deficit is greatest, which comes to 383.380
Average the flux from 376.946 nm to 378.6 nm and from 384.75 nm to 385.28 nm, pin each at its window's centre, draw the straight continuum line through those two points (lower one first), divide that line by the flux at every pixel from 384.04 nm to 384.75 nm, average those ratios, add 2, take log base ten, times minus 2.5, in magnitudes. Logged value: -1.19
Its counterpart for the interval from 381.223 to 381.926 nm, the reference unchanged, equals -1.18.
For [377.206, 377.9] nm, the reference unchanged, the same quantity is -1.20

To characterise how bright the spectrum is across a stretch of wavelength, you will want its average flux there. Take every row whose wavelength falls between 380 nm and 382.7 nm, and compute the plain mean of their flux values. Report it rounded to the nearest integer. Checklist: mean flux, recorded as 109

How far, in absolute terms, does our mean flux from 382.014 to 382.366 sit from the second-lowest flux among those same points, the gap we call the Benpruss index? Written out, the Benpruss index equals 7.3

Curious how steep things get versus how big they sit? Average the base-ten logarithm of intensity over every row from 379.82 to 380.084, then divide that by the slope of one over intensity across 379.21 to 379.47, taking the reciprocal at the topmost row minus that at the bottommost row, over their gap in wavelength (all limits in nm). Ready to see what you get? 652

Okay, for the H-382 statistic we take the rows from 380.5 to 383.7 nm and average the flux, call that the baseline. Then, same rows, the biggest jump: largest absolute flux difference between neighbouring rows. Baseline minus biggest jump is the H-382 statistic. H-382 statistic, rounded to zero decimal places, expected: 80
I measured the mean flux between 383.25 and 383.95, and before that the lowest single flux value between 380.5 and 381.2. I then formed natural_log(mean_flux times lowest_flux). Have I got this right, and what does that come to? 8.98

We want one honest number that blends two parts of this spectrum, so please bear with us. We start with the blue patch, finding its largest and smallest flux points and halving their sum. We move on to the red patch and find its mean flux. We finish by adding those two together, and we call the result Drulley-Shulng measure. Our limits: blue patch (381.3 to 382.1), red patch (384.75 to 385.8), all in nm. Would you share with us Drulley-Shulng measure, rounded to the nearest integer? 219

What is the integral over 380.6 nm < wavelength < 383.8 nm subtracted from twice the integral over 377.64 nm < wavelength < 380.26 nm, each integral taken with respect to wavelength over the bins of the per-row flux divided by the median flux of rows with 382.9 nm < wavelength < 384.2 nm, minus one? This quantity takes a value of 0.4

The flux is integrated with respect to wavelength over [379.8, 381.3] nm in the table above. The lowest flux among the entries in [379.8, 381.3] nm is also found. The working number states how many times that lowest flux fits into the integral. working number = 2.7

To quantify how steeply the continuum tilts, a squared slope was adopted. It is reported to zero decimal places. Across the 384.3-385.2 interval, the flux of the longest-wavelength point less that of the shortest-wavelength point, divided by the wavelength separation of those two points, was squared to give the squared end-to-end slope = 41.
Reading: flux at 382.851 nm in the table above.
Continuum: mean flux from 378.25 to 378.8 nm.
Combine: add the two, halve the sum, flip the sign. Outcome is -104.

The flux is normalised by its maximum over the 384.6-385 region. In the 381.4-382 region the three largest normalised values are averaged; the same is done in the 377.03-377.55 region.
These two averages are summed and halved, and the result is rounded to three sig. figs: 0.905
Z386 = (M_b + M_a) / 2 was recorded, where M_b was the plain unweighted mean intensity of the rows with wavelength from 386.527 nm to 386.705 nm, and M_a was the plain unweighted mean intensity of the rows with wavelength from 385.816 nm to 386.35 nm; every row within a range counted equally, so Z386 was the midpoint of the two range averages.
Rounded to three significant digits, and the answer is 112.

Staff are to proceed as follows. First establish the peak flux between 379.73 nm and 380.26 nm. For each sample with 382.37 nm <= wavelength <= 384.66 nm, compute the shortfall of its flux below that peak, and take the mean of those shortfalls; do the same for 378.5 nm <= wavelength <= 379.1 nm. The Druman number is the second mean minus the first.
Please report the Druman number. -11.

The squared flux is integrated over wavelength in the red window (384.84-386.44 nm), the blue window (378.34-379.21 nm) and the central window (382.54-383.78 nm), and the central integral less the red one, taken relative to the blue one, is -1.0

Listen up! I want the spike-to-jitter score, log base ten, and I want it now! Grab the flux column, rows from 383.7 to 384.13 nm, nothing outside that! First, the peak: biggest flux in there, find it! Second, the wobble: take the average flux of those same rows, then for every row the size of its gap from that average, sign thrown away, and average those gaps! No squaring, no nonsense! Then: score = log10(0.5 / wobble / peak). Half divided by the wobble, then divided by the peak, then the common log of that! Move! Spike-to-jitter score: -3.33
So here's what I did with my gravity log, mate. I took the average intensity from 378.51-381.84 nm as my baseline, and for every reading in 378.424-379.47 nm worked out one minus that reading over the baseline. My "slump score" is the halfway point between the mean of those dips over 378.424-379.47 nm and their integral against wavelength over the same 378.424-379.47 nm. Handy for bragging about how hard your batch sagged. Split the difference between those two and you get -0.029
